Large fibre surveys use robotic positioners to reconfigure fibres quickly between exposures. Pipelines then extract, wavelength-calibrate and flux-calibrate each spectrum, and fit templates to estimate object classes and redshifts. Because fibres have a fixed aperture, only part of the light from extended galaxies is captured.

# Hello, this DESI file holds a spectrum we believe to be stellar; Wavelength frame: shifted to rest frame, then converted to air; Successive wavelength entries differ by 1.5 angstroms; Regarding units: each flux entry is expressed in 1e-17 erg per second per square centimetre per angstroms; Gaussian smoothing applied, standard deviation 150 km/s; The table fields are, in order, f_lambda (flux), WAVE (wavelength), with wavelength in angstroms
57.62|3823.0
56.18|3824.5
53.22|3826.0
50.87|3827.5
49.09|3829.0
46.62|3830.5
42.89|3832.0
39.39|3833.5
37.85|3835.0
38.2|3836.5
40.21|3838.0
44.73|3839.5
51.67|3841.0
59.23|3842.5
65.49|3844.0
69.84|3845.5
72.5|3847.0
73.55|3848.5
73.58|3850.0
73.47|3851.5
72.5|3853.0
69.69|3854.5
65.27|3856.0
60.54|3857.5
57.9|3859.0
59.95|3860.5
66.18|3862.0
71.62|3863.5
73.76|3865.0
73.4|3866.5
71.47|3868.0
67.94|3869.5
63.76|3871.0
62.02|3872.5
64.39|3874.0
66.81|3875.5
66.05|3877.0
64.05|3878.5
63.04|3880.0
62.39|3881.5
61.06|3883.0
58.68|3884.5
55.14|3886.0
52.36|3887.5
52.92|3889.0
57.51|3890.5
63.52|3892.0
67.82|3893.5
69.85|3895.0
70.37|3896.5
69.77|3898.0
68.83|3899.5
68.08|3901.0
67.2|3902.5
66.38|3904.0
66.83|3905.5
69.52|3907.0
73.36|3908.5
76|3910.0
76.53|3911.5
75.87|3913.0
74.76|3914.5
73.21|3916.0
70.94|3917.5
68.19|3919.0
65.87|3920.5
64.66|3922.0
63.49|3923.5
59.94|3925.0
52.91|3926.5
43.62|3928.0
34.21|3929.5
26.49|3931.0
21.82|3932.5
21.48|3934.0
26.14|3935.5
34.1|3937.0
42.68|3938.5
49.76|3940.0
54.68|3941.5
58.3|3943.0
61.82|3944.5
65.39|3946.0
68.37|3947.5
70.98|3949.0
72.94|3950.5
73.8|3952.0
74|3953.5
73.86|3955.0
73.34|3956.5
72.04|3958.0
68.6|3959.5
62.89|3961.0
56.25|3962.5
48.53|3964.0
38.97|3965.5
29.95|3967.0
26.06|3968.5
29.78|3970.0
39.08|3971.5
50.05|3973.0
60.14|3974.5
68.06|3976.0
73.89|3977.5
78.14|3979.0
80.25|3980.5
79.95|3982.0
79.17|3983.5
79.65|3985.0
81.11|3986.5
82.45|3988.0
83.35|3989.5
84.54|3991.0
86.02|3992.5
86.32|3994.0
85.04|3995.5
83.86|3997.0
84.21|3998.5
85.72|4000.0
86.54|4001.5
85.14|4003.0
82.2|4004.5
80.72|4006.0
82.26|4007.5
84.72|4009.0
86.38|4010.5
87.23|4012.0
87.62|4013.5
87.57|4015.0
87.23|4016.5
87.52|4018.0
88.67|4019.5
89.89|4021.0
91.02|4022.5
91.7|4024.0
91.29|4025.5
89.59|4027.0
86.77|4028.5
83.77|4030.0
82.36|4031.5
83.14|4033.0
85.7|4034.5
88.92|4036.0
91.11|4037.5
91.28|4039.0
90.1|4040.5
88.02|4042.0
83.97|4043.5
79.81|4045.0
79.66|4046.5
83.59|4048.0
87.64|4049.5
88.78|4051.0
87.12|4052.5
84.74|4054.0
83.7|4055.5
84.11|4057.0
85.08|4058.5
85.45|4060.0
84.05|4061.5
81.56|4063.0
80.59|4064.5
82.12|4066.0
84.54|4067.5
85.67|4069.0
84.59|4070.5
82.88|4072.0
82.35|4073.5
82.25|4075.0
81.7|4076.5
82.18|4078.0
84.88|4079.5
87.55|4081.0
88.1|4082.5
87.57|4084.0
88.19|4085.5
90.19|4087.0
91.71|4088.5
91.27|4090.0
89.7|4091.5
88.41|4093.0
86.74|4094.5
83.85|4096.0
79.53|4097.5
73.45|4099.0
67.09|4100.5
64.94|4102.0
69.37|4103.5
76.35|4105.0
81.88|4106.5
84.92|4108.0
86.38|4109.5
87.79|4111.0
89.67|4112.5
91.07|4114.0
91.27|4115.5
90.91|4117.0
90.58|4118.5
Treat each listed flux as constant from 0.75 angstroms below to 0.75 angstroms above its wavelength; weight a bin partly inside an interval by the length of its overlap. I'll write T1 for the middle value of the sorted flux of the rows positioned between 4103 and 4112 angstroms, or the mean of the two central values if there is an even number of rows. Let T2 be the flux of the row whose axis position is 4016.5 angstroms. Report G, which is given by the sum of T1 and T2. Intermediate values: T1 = 83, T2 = 87.23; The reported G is 171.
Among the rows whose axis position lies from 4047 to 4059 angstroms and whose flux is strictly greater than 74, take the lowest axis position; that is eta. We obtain 4048.0 angstroms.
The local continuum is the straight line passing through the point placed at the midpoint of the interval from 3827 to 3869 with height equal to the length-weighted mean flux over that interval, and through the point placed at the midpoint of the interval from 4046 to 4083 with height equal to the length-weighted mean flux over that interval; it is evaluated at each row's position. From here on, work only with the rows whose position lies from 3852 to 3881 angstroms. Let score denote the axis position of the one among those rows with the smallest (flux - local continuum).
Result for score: 3859.0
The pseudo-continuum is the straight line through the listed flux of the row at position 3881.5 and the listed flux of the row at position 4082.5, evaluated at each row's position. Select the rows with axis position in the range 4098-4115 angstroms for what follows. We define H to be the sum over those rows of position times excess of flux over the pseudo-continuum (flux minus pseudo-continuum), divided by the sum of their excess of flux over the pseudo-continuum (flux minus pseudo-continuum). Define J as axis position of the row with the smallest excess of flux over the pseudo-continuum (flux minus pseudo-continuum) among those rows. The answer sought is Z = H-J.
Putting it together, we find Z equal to 1.4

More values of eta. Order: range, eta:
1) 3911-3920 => 3911.5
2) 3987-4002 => 3988.0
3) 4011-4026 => 4012.0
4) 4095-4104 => 4096.0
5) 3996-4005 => 3997.0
